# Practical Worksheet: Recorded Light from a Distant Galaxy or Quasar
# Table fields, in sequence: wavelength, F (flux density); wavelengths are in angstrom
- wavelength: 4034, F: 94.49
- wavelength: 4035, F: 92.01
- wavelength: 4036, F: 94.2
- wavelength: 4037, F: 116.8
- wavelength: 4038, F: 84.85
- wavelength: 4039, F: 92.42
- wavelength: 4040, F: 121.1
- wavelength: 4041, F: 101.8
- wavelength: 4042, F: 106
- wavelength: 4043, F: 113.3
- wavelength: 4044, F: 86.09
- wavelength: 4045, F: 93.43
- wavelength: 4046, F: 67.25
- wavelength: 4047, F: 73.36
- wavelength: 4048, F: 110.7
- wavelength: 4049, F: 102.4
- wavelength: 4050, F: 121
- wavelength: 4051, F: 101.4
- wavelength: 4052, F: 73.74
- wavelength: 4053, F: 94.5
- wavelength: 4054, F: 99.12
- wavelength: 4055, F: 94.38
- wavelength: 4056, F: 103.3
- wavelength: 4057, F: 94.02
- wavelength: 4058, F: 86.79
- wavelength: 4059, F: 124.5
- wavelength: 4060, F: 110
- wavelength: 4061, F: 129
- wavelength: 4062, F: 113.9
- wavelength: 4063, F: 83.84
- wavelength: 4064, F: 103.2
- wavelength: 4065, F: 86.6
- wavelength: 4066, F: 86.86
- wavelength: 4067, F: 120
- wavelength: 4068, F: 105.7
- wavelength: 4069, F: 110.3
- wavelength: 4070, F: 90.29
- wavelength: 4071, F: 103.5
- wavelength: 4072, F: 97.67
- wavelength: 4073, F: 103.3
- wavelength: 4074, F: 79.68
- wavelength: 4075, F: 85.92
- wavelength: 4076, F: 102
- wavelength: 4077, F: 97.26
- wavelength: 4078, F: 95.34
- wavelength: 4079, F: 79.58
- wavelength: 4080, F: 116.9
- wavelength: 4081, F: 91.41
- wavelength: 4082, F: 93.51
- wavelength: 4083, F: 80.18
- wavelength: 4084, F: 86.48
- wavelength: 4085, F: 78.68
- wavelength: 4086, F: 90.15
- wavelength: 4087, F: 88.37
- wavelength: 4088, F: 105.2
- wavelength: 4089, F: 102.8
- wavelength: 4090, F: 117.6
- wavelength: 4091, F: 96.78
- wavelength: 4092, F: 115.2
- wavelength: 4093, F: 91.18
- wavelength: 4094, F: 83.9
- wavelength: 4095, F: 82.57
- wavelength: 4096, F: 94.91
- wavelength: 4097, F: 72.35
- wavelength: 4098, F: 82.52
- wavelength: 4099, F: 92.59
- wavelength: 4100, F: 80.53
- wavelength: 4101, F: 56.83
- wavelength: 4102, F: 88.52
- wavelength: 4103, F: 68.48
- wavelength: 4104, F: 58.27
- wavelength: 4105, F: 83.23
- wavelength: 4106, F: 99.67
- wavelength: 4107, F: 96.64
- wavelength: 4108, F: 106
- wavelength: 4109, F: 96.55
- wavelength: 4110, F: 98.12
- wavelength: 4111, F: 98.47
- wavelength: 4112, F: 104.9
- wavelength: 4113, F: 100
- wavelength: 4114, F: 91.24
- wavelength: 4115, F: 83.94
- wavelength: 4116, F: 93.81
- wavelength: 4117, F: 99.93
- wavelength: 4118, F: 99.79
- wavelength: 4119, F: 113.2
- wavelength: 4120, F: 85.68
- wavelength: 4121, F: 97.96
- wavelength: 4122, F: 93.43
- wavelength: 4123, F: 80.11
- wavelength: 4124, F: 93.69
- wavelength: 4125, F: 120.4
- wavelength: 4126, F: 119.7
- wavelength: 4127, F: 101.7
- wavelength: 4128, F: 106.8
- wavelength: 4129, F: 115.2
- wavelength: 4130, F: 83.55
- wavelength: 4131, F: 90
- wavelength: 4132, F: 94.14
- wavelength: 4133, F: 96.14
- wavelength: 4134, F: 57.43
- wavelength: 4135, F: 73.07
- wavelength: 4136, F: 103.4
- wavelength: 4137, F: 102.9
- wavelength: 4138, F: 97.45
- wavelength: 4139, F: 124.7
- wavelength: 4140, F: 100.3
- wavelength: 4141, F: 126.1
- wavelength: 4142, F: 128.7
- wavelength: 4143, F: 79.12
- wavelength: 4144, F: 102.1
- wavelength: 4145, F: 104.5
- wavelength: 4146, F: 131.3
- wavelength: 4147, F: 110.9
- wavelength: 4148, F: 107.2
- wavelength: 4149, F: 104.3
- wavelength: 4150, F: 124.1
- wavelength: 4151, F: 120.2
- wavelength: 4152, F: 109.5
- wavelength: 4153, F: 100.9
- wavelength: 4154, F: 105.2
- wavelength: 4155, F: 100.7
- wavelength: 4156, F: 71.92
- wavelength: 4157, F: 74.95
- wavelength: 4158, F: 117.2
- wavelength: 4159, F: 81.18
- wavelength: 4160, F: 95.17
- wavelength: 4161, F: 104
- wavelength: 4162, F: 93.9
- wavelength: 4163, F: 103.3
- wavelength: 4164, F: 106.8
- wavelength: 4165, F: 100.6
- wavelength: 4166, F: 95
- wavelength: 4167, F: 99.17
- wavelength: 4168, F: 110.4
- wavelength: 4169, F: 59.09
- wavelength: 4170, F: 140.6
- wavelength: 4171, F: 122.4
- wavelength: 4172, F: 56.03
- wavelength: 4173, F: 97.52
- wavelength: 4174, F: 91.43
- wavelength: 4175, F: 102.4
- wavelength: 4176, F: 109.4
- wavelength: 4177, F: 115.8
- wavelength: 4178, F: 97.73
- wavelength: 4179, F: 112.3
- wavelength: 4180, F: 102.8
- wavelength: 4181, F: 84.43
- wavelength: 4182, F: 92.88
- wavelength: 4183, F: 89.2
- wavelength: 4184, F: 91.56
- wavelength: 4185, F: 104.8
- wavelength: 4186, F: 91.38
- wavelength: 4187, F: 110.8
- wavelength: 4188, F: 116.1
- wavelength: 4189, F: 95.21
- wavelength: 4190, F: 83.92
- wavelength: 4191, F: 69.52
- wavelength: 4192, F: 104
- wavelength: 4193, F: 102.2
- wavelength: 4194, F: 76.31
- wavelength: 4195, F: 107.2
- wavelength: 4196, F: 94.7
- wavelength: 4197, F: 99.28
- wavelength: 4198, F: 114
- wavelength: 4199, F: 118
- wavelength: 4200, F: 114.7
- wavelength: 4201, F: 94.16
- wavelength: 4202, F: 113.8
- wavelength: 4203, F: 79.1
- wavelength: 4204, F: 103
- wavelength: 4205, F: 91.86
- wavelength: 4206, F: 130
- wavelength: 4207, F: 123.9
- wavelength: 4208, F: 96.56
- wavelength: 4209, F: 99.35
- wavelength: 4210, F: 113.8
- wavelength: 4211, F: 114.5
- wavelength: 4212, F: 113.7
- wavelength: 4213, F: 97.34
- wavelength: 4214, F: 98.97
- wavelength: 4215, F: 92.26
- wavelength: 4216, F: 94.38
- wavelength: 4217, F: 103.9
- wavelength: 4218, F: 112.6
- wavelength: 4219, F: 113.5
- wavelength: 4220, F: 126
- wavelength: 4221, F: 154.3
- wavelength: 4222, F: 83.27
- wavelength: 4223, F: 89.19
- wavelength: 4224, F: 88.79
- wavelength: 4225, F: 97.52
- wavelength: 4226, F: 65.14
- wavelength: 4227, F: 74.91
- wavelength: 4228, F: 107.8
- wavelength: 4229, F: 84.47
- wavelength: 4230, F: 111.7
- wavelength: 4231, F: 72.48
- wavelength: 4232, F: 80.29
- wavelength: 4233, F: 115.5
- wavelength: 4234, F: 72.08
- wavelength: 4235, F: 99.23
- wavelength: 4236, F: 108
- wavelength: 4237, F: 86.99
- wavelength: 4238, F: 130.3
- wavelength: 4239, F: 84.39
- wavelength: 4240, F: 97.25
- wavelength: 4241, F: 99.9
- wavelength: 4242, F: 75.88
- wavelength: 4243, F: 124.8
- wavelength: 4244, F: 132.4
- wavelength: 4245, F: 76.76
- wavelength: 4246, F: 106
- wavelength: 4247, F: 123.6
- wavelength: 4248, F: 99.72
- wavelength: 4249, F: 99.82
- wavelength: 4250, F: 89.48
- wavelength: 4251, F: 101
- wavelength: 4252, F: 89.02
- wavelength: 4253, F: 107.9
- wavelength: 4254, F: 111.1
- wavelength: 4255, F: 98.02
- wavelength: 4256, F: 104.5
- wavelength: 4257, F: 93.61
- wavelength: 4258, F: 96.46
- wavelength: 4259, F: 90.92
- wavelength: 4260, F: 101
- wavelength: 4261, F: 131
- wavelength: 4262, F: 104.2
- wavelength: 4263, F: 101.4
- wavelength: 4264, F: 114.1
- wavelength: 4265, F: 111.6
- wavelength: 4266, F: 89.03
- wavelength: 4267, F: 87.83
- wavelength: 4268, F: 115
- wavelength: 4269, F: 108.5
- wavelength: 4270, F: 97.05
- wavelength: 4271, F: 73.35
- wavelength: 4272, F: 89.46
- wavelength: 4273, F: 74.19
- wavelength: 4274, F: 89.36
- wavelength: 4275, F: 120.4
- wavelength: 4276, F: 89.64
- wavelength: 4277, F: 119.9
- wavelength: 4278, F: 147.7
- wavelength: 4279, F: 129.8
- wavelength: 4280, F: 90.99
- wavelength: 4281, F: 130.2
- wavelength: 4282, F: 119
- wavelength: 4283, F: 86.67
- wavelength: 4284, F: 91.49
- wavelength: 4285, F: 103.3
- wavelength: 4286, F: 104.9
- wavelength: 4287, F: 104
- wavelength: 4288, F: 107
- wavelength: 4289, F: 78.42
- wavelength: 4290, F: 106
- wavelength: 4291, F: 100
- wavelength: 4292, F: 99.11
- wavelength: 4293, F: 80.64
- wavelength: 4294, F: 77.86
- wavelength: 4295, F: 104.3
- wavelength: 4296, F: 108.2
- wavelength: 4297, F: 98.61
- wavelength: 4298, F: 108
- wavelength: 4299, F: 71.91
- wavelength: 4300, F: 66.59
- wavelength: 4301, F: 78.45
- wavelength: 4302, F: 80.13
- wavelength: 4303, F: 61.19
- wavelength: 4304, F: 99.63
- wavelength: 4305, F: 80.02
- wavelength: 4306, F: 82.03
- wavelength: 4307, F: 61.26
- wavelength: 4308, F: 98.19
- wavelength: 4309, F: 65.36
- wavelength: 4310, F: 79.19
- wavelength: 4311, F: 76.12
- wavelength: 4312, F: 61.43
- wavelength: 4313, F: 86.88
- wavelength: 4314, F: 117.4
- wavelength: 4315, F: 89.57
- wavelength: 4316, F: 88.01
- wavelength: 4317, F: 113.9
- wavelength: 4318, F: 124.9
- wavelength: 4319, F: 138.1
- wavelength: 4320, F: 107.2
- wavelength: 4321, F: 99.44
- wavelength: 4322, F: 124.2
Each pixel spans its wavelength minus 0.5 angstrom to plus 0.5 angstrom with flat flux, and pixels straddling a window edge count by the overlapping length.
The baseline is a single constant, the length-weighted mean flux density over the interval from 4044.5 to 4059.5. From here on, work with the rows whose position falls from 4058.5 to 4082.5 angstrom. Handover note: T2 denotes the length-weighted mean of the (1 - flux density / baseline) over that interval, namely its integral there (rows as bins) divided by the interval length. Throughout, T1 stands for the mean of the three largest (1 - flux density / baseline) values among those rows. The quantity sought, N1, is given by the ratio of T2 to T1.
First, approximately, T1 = 0.156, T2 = -0.05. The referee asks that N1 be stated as -0.30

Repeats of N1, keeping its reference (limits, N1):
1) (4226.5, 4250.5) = -0.09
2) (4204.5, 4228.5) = -0.35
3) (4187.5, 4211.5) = -0.30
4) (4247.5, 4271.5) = -0.37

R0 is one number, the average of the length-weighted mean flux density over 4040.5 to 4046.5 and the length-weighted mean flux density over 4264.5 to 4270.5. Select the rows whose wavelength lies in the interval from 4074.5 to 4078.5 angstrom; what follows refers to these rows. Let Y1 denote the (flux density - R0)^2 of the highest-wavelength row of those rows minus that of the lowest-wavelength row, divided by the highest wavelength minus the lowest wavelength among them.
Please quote -47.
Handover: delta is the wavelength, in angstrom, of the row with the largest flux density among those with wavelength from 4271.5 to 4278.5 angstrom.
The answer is 4278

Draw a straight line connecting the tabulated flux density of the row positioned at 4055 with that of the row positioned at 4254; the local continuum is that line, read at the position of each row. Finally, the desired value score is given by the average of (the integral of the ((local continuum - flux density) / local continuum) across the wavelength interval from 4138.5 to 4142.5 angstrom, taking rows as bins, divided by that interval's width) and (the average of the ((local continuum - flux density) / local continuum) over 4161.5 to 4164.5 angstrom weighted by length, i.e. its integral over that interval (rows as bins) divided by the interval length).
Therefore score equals -0.08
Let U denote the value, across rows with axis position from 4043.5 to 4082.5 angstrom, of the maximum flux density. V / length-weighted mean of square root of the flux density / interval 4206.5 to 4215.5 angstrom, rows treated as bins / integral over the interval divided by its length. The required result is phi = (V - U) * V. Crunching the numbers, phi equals -1219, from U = 129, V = 10.3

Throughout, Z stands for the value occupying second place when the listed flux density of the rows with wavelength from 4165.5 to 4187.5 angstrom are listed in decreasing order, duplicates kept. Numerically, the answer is 122.4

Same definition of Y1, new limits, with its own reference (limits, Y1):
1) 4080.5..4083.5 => 138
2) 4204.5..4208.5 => -12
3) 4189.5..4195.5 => -23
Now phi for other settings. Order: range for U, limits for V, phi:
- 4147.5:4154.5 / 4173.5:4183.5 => -1139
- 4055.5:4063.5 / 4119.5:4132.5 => -1180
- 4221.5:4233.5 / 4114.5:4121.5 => -1036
